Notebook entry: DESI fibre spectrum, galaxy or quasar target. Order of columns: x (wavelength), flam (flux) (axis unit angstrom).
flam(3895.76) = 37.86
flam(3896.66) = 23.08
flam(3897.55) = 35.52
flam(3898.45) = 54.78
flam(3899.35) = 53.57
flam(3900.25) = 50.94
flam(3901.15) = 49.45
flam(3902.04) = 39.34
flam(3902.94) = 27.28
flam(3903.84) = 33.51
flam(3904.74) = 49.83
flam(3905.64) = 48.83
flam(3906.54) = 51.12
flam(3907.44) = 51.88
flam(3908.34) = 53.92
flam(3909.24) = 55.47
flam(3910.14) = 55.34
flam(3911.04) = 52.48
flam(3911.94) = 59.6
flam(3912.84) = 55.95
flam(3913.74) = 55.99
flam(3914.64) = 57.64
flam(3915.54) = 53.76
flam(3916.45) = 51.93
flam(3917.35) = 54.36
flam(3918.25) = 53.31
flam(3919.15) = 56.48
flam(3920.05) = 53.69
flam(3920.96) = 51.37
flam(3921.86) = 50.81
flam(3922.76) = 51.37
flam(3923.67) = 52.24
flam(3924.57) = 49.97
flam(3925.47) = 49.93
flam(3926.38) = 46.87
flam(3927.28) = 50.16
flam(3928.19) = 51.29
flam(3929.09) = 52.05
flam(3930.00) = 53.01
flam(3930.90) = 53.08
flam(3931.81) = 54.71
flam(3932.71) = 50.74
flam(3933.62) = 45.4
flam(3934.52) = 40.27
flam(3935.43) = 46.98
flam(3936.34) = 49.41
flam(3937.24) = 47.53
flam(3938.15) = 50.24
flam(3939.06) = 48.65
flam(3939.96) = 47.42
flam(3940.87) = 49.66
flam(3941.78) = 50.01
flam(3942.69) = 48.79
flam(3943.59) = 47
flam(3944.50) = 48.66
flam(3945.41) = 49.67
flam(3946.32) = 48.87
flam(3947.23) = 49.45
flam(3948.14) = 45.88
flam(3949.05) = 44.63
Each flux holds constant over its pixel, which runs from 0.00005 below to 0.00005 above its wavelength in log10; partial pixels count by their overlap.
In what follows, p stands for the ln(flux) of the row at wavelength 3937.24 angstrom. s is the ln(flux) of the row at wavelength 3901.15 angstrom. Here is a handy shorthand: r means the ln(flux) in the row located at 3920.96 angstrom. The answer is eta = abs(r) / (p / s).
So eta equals 3.98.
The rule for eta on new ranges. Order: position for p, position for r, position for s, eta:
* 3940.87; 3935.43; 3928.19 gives 3.88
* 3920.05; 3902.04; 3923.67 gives 3.65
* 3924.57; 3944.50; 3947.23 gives 3.87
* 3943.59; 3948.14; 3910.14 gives 3.99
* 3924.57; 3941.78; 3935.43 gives 3.85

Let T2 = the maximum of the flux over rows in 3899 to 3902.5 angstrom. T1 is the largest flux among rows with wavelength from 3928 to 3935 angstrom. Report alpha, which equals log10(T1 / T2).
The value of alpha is 0.009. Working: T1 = 54.71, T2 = 53.57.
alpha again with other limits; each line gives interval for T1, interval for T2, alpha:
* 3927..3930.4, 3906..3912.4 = -0.051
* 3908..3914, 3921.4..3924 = 0.057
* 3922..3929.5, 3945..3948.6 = 0.022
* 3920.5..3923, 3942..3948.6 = 0.015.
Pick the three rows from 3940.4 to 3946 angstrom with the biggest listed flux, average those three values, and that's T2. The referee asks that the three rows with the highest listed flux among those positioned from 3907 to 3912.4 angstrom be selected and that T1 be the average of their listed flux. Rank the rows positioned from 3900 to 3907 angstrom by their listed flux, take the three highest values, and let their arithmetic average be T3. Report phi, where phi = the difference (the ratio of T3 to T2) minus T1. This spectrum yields -55.8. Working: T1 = 56.8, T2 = 49.8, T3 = 50.6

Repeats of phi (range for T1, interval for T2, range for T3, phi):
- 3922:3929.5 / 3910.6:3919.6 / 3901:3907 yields -51.0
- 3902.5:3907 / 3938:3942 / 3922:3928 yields -48.9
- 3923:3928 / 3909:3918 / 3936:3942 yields -49.9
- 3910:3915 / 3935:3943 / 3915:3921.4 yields -56.6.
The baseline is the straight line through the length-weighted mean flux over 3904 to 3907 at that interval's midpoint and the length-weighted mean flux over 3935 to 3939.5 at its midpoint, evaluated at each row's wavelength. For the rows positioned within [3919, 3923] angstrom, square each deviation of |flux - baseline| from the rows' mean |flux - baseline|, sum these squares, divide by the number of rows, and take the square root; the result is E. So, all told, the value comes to 2.1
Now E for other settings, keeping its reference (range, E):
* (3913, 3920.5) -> 1.8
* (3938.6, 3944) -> 0.6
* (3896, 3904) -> 7.7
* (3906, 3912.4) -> 2.7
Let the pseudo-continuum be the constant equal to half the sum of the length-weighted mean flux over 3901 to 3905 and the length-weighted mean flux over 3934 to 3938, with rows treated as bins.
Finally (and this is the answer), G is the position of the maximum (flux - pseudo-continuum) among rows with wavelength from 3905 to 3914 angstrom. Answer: 3911.94 angstrom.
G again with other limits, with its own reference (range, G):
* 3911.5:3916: 3911.94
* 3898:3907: 3898.45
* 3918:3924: 3919.15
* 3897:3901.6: 3898.45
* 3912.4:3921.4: 3914.64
